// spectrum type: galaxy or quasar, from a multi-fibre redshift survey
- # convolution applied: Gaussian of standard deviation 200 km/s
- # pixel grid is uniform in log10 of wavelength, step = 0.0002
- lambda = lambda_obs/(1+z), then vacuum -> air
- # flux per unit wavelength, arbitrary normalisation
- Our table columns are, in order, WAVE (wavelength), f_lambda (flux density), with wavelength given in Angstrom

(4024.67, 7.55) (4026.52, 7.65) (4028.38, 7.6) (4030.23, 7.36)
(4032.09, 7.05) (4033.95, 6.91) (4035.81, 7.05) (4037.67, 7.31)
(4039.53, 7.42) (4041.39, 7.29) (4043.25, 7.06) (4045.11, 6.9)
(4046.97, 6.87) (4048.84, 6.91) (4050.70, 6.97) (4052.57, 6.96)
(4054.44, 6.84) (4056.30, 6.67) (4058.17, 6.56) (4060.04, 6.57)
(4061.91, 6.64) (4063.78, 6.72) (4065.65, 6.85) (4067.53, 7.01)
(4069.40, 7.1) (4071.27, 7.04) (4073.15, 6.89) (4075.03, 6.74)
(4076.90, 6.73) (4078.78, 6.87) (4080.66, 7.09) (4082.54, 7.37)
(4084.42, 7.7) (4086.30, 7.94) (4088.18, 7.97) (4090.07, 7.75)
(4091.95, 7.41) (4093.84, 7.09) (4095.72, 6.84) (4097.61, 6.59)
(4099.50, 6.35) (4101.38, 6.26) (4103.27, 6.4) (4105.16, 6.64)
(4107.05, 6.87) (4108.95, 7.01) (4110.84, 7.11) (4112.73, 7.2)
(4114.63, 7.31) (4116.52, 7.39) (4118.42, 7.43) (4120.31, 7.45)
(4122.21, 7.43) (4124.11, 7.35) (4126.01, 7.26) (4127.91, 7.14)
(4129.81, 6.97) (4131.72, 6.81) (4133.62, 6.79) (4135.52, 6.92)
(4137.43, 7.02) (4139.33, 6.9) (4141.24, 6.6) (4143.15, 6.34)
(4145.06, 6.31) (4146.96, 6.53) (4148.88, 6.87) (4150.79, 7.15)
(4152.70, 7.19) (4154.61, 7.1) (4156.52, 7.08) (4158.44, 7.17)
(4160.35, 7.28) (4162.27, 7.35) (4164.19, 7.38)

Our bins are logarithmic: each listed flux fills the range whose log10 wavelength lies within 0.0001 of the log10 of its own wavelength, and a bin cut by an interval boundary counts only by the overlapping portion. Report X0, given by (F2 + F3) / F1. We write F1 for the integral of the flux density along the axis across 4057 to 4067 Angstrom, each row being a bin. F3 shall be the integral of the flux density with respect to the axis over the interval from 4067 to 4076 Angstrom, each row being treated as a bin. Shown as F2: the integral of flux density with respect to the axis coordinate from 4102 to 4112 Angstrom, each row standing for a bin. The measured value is 1.96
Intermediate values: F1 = 67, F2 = 68.0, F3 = 62.6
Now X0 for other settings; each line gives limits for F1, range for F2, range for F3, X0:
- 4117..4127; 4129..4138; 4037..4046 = 1.72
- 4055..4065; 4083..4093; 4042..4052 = 2.21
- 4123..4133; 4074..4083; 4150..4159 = 1.78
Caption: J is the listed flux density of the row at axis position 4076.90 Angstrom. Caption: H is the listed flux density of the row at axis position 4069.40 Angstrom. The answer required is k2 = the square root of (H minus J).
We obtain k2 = 0.61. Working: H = 7.1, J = 6.73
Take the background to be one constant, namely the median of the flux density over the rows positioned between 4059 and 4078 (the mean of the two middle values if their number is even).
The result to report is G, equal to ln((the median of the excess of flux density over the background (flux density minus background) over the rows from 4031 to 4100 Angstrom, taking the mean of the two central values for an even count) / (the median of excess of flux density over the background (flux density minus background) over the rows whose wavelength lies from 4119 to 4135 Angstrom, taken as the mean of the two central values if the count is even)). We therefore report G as -0.9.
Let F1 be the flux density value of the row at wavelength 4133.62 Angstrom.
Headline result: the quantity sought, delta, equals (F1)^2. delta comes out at 46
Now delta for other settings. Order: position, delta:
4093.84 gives 50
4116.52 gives 55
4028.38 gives 58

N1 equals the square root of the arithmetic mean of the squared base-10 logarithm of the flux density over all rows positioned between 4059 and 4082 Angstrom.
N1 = 0.836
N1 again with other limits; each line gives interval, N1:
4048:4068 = 0.832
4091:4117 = 0.838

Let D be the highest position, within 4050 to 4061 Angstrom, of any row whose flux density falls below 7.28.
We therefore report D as 4060.04 Angstrom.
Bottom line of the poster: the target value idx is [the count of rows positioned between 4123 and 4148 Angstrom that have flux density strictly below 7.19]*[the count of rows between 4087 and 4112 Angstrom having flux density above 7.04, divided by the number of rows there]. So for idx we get 4.2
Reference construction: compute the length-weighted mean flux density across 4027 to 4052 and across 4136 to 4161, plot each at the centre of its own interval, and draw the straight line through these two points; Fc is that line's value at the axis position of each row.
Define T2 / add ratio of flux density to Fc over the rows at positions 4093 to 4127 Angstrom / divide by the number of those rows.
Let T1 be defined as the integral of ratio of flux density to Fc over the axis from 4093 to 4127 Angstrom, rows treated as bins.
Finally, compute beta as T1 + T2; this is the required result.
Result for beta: 35.1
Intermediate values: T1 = 34.1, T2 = 1.00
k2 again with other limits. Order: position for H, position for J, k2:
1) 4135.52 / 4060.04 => 0.59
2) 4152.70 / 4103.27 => 0.89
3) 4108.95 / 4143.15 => 0.82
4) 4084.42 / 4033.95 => 0.89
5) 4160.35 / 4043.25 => 0.47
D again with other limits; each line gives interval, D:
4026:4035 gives 4033.95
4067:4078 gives 4076.90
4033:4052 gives 4050.70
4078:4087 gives 4080.66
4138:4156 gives 4154.61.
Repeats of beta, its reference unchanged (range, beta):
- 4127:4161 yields 35.0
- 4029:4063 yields 34.2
